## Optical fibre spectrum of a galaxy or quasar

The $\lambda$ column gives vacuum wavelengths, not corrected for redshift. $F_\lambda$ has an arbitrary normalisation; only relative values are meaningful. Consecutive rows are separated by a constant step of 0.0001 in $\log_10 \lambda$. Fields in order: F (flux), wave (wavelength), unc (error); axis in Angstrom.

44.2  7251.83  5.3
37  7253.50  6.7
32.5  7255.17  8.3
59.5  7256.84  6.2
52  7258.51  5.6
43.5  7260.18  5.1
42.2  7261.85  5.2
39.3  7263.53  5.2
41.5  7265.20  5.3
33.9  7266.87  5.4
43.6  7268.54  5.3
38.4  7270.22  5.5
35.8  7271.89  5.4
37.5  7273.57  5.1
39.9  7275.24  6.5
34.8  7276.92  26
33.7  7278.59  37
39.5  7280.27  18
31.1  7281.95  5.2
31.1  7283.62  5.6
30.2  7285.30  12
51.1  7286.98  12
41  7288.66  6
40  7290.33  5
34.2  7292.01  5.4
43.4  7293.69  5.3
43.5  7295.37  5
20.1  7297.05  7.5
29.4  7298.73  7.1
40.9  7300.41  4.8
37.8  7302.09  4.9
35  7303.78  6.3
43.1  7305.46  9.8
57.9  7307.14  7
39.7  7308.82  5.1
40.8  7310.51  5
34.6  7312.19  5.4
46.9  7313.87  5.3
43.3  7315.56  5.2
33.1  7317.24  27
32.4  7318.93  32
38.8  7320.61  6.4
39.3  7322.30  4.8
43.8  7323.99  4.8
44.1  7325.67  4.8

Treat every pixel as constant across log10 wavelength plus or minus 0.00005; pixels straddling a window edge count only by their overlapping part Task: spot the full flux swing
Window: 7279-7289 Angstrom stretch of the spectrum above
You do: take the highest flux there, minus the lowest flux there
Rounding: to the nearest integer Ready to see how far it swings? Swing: 21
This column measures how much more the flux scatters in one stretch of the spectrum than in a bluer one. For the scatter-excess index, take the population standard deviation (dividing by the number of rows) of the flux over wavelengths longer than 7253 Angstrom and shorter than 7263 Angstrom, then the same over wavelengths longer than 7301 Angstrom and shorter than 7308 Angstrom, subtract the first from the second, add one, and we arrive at 1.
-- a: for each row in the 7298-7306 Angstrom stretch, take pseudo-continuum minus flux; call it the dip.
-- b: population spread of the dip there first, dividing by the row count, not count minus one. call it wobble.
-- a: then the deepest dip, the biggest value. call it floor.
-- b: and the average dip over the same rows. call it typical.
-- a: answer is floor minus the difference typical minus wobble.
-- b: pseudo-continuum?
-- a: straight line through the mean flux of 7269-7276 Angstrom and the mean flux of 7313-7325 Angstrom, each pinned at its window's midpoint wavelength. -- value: 12.4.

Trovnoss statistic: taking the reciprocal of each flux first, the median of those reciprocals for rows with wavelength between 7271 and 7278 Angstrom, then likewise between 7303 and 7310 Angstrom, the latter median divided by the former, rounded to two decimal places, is 0.89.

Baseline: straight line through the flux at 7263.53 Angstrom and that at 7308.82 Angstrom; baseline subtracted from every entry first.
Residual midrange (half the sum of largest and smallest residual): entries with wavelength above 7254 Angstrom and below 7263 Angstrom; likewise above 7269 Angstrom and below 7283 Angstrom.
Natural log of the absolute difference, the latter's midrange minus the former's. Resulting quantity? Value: 2.4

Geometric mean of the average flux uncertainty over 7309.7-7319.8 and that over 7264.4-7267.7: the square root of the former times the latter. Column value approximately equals 8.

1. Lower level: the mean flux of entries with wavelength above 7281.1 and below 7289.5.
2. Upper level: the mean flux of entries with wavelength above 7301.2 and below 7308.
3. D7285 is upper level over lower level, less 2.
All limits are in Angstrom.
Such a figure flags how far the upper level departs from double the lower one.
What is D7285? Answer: -0.82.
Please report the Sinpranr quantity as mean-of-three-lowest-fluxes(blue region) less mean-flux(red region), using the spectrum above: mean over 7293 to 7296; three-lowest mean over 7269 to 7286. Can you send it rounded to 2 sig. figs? -13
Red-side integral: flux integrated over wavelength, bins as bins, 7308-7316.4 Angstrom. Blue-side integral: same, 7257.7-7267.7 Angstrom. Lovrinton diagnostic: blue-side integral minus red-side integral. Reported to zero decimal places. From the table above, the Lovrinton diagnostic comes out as 76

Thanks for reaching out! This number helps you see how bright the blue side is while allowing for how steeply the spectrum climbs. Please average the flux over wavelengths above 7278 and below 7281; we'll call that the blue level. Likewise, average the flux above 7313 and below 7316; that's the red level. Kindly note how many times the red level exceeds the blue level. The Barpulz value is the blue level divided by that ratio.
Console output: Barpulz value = 30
